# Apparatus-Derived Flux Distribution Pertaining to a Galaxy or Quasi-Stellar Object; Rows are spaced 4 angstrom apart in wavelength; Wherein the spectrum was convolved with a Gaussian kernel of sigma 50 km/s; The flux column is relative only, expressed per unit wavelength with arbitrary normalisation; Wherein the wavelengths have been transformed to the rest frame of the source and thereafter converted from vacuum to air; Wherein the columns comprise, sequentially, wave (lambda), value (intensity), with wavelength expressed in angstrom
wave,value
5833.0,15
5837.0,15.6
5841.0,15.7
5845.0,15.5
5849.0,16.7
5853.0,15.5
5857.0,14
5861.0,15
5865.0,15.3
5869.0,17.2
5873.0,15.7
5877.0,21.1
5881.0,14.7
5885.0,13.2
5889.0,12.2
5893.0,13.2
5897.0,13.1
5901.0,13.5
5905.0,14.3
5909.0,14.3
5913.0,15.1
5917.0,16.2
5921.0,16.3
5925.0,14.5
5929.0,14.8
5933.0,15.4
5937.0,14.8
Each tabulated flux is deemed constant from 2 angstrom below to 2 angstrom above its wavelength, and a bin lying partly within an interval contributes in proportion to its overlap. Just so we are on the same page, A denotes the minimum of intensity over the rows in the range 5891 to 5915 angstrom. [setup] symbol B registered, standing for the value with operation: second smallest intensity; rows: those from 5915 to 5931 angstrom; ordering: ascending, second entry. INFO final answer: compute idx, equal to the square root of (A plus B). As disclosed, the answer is 5.28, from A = 13.1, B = 14.8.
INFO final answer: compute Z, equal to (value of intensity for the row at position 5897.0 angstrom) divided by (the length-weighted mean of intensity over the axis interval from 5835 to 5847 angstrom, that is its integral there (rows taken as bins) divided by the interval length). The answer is 0.84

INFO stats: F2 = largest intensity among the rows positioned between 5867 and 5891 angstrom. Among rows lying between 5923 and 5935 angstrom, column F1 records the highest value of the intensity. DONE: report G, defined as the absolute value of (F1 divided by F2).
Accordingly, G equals 0.7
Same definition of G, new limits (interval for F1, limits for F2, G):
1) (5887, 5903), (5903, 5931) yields 0.8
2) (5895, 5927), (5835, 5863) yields 1.0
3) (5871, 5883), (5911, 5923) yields 1.3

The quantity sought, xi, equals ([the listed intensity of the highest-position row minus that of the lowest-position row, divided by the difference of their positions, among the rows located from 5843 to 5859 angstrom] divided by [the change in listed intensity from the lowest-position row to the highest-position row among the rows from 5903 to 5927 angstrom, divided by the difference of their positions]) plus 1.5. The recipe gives -11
